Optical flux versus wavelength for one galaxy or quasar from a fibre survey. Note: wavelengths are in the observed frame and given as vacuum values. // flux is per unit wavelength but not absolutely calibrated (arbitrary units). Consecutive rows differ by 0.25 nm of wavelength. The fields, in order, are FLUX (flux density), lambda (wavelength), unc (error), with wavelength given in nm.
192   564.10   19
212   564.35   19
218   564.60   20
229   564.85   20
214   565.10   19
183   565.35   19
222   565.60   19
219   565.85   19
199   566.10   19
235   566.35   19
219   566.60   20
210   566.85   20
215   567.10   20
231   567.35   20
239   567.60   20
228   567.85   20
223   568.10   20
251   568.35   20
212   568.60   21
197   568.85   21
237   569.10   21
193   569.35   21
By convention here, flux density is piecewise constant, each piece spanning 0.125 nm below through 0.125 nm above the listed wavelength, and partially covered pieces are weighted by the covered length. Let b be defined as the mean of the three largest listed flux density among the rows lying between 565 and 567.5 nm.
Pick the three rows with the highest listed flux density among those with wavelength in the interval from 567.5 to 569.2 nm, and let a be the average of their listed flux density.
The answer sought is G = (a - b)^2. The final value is 169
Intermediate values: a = 242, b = 229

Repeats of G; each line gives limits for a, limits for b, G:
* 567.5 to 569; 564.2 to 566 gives 256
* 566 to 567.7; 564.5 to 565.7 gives 144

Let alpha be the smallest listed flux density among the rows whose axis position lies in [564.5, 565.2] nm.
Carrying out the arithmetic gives 214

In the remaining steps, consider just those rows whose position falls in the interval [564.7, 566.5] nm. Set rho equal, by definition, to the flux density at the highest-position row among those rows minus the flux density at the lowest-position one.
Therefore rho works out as 6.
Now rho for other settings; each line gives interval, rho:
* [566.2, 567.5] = -4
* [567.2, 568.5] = 20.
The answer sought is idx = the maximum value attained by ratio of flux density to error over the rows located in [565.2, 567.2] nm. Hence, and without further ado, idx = 12.4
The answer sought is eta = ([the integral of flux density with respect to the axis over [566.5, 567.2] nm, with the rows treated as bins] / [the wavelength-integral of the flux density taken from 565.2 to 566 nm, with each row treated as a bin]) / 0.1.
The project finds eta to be 9.0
